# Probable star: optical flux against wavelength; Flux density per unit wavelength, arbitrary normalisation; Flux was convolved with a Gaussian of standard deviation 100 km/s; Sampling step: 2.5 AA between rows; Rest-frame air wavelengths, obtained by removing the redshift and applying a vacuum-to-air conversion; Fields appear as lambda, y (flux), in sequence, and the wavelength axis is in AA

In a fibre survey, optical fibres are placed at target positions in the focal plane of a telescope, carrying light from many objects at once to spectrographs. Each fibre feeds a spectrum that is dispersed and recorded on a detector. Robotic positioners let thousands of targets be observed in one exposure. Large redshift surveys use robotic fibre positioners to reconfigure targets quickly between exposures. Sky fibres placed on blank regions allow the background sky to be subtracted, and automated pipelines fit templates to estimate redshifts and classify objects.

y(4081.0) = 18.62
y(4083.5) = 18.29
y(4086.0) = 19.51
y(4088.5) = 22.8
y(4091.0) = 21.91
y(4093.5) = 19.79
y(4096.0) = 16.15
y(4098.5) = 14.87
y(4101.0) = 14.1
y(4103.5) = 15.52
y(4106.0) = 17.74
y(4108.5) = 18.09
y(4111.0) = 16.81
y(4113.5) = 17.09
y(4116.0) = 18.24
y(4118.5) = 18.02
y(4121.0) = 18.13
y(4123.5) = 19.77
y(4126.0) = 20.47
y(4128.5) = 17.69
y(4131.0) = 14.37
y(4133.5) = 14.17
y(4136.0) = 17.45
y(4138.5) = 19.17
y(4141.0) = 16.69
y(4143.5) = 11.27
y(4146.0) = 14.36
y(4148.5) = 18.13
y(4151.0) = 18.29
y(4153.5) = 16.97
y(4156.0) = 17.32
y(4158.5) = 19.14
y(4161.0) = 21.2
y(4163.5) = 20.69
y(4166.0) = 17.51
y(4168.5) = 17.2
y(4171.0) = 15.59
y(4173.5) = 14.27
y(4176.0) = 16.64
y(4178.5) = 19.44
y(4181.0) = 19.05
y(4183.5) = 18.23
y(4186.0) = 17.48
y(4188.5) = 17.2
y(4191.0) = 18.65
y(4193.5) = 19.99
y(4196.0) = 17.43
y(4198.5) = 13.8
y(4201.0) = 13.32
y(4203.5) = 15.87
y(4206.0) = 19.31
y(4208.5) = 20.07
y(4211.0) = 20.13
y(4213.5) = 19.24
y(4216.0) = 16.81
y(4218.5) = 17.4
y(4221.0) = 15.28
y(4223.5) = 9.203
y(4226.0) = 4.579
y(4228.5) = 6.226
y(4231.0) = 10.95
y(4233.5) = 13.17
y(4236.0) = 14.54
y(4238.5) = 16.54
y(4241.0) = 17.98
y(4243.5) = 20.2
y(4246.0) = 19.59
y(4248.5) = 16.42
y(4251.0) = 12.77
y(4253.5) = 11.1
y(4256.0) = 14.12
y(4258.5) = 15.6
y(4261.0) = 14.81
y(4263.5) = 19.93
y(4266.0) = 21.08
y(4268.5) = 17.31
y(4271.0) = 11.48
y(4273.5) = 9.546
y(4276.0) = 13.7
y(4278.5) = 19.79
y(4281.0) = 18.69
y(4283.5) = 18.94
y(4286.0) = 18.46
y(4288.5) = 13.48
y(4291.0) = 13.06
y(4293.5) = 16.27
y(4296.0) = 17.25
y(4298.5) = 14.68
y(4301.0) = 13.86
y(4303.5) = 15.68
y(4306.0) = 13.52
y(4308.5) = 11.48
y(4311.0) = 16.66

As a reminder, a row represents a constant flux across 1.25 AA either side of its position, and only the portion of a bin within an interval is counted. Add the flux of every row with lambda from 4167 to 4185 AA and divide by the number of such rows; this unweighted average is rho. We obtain 17.2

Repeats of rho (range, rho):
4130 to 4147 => 15.4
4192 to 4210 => 17.1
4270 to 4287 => 15.8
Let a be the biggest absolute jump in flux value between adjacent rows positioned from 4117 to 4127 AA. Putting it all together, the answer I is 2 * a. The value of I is 3.3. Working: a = 1.6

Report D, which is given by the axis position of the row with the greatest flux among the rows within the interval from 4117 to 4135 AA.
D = 4126.0 AA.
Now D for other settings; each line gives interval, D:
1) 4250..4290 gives 4266.0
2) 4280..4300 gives 4283.5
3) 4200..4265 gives 4243.5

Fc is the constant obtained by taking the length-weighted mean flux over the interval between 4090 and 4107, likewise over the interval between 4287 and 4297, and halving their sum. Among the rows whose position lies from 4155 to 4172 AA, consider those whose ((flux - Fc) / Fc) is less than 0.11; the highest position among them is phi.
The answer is 4171.0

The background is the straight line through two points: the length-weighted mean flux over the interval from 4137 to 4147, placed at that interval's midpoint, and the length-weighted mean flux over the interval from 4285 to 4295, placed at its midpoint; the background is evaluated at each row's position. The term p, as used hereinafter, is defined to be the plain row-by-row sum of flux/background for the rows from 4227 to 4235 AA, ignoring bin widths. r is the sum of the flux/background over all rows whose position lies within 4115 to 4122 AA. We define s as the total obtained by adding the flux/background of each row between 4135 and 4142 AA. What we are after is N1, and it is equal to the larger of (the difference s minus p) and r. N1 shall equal 3.5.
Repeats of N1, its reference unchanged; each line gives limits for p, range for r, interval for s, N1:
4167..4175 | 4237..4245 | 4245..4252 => 3.6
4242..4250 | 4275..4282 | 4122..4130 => 3.4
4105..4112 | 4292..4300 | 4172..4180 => 3.2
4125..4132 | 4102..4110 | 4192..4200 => 3.3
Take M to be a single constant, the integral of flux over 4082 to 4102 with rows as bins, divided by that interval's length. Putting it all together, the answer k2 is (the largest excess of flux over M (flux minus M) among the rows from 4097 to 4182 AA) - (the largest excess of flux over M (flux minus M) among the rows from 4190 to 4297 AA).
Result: 0.1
